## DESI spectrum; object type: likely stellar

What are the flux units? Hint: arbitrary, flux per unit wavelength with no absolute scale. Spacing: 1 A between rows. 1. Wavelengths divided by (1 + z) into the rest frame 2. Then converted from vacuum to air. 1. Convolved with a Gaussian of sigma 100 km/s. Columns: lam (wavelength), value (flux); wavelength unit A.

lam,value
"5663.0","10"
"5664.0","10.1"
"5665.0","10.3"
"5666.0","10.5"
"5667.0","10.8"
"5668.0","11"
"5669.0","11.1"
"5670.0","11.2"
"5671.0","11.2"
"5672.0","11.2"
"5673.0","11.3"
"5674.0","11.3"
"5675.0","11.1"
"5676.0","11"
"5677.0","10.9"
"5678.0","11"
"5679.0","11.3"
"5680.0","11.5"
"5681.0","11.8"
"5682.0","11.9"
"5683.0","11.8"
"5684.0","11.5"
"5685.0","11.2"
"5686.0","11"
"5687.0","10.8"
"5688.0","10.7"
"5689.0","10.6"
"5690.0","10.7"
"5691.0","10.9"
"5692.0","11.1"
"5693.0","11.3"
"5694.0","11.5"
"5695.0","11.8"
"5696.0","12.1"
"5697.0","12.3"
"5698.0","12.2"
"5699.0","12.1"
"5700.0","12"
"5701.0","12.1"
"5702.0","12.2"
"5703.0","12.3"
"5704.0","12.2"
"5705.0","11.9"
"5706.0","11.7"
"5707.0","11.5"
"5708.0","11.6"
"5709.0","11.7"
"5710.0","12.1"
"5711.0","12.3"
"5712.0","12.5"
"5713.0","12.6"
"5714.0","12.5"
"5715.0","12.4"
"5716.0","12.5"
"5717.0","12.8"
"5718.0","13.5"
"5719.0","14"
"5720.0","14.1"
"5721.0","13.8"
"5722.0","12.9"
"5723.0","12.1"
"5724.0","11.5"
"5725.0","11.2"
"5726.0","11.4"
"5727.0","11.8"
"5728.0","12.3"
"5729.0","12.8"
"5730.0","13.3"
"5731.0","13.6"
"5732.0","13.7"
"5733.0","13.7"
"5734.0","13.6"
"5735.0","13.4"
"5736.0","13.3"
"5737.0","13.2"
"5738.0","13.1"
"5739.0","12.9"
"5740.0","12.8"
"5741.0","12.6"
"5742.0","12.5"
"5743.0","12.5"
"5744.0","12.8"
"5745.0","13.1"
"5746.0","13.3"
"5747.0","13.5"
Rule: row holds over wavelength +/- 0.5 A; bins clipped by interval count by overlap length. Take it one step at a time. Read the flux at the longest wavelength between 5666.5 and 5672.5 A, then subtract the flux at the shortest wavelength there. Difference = 0.4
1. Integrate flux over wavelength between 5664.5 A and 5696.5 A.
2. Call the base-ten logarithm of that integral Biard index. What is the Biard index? 2.6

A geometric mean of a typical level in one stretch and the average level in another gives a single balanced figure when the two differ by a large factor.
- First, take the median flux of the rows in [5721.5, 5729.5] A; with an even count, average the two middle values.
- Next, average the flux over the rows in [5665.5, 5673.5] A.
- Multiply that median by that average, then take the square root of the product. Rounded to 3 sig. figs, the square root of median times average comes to 11.5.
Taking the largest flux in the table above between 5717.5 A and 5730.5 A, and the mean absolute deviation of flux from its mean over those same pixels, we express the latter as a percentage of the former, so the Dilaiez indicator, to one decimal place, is 6.2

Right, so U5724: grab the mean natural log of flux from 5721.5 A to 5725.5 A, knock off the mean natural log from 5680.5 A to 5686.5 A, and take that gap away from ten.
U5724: 10.0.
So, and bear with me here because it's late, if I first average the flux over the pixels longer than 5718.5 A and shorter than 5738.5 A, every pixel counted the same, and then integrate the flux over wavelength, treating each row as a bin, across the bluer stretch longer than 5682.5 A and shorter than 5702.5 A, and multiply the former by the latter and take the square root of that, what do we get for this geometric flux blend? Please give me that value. 54.5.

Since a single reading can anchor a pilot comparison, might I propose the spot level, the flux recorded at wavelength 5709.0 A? 11.7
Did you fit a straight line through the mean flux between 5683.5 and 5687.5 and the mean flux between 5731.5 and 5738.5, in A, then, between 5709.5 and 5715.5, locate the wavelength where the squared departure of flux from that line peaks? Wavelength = 5713.0 A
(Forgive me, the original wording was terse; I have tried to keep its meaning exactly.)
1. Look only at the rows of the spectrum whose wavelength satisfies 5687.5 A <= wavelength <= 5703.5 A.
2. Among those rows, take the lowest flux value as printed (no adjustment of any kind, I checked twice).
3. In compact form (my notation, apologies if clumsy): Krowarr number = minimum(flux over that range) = 10.6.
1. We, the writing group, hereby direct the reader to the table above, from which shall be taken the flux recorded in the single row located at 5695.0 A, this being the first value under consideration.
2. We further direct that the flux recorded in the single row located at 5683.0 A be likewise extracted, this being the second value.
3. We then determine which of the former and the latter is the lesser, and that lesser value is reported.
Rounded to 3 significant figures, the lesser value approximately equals 11.8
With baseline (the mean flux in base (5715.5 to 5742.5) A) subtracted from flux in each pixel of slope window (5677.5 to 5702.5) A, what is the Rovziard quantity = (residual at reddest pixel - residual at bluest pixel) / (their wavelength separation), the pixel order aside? 0.050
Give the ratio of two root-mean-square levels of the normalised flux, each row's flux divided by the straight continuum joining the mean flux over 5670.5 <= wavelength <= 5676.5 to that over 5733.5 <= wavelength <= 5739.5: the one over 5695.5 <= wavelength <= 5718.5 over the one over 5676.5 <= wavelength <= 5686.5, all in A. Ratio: 1.00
